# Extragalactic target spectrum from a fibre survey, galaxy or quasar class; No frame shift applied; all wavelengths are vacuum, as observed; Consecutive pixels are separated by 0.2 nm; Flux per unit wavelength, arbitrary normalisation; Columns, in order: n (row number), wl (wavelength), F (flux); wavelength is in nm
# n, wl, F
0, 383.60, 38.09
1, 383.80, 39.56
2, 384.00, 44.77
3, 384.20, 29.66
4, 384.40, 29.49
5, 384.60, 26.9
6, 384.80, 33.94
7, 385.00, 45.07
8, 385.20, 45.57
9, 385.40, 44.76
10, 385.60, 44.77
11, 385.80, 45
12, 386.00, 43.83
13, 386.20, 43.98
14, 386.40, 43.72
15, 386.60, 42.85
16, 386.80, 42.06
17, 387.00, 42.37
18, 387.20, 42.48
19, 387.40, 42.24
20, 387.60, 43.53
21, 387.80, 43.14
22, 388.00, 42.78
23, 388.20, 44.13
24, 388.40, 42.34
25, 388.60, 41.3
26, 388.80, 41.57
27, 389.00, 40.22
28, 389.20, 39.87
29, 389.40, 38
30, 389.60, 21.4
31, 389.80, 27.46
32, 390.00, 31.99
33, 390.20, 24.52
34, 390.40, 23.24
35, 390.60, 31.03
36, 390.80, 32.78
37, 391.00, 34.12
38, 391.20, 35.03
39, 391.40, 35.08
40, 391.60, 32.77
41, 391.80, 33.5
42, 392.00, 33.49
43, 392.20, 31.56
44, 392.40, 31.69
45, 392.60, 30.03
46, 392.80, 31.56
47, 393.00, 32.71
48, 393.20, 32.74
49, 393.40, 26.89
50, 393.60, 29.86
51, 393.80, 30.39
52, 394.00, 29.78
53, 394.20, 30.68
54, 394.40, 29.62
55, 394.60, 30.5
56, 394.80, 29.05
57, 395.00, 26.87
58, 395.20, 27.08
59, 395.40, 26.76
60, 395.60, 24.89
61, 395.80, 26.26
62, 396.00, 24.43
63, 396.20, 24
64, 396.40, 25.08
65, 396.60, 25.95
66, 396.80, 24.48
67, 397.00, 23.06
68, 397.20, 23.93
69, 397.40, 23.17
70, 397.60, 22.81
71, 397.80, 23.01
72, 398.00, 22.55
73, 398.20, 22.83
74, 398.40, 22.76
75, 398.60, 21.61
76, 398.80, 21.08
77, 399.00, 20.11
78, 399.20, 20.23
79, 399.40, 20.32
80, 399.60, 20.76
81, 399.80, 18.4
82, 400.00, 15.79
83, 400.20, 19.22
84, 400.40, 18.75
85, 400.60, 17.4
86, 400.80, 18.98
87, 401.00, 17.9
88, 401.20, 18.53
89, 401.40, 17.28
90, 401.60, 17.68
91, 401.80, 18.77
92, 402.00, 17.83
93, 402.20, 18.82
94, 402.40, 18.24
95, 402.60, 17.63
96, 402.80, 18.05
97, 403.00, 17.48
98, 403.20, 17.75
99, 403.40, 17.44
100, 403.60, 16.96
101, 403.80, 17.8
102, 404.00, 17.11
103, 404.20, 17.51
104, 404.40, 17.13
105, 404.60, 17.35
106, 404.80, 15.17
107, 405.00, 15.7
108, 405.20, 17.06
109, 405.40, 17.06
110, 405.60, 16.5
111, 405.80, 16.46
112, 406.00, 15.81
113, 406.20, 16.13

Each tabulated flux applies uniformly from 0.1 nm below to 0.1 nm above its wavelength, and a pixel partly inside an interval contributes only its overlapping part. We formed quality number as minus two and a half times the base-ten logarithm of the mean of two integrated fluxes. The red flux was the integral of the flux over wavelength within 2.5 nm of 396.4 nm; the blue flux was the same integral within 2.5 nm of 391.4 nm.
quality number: -5.38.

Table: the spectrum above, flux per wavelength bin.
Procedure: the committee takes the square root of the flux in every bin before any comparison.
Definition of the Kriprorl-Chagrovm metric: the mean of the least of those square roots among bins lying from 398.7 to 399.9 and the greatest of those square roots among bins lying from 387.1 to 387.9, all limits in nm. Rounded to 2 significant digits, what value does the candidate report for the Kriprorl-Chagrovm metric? 5.4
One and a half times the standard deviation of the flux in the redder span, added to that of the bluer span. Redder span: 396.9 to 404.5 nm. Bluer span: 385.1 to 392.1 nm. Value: 10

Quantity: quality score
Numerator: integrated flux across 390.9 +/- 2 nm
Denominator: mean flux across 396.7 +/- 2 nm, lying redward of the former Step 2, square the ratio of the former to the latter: 27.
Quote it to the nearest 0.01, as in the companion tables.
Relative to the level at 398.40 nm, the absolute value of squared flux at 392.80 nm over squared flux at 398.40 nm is 1.92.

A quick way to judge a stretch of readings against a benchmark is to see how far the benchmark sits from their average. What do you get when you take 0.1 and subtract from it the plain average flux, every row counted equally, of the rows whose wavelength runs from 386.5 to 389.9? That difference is -40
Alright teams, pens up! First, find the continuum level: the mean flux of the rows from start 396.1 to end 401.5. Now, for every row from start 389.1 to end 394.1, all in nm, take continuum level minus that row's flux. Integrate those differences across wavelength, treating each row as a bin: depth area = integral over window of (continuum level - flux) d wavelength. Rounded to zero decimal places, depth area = -51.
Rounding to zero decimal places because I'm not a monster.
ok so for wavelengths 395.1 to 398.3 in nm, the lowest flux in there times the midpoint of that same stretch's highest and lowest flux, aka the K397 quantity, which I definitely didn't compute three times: 560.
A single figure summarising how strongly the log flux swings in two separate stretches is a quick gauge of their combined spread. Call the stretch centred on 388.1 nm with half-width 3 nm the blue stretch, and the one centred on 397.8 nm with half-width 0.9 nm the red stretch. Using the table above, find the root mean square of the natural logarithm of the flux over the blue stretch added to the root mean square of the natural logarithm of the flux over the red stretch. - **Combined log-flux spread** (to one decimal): 6.8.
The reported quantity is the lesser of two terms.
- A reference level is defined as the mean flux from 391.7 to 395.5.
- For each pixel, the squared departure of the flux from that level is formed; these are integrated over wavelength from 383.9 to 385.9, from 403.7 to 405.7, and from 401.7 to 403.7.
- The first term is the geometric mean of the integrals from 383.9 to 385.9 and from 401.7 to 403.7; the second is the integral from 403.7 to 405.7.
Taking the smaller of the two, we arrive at 285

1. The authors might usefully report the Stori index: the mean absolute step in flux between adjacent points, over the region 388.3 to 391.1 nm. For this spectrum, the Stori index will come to 4.0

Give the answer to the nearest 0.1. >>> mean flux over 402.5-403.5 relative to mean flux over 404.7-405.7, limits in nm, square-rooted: 1.0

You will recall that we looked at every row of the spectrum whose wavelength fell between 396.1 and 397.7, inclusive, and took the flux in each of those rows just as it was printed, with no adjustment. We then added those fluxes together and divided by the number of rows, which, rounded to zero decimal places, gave 24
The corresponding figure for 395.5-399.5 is 23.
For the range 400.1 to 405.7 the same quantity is 18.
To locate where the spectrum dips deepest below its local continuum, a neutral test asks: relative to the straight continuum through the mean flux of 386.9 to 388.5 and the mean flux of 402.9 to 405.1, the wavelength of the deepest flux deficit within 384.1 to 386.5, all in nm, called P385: 384.60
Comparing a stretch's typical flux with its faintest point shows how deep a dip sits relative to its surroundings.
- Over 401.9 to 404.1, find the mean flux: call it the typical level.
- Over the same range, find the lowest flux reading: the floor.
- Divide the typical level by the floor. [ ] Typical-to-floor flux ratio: 1.05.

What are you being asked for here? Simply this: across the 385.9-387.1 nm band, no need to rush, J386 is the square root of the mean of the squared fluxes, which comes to 43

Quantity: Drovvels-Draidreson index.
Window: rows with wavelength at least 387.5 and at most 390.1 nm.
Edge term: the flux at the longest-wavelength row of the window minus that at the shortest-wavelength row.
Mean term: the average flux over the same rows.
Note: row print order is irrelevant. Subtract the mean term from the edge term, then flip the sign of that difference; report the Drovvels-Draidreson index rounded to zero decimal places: 50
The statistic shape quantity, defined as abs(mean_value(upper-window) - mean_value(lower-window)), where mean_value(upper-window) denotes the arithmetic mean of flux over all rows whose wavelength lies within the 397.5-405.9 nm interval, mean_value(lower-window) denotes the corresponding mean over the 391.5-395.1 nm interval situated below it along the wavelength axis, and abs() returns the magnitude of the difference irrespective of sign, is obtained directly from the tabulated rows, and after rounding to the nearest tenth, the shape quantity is 12.1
